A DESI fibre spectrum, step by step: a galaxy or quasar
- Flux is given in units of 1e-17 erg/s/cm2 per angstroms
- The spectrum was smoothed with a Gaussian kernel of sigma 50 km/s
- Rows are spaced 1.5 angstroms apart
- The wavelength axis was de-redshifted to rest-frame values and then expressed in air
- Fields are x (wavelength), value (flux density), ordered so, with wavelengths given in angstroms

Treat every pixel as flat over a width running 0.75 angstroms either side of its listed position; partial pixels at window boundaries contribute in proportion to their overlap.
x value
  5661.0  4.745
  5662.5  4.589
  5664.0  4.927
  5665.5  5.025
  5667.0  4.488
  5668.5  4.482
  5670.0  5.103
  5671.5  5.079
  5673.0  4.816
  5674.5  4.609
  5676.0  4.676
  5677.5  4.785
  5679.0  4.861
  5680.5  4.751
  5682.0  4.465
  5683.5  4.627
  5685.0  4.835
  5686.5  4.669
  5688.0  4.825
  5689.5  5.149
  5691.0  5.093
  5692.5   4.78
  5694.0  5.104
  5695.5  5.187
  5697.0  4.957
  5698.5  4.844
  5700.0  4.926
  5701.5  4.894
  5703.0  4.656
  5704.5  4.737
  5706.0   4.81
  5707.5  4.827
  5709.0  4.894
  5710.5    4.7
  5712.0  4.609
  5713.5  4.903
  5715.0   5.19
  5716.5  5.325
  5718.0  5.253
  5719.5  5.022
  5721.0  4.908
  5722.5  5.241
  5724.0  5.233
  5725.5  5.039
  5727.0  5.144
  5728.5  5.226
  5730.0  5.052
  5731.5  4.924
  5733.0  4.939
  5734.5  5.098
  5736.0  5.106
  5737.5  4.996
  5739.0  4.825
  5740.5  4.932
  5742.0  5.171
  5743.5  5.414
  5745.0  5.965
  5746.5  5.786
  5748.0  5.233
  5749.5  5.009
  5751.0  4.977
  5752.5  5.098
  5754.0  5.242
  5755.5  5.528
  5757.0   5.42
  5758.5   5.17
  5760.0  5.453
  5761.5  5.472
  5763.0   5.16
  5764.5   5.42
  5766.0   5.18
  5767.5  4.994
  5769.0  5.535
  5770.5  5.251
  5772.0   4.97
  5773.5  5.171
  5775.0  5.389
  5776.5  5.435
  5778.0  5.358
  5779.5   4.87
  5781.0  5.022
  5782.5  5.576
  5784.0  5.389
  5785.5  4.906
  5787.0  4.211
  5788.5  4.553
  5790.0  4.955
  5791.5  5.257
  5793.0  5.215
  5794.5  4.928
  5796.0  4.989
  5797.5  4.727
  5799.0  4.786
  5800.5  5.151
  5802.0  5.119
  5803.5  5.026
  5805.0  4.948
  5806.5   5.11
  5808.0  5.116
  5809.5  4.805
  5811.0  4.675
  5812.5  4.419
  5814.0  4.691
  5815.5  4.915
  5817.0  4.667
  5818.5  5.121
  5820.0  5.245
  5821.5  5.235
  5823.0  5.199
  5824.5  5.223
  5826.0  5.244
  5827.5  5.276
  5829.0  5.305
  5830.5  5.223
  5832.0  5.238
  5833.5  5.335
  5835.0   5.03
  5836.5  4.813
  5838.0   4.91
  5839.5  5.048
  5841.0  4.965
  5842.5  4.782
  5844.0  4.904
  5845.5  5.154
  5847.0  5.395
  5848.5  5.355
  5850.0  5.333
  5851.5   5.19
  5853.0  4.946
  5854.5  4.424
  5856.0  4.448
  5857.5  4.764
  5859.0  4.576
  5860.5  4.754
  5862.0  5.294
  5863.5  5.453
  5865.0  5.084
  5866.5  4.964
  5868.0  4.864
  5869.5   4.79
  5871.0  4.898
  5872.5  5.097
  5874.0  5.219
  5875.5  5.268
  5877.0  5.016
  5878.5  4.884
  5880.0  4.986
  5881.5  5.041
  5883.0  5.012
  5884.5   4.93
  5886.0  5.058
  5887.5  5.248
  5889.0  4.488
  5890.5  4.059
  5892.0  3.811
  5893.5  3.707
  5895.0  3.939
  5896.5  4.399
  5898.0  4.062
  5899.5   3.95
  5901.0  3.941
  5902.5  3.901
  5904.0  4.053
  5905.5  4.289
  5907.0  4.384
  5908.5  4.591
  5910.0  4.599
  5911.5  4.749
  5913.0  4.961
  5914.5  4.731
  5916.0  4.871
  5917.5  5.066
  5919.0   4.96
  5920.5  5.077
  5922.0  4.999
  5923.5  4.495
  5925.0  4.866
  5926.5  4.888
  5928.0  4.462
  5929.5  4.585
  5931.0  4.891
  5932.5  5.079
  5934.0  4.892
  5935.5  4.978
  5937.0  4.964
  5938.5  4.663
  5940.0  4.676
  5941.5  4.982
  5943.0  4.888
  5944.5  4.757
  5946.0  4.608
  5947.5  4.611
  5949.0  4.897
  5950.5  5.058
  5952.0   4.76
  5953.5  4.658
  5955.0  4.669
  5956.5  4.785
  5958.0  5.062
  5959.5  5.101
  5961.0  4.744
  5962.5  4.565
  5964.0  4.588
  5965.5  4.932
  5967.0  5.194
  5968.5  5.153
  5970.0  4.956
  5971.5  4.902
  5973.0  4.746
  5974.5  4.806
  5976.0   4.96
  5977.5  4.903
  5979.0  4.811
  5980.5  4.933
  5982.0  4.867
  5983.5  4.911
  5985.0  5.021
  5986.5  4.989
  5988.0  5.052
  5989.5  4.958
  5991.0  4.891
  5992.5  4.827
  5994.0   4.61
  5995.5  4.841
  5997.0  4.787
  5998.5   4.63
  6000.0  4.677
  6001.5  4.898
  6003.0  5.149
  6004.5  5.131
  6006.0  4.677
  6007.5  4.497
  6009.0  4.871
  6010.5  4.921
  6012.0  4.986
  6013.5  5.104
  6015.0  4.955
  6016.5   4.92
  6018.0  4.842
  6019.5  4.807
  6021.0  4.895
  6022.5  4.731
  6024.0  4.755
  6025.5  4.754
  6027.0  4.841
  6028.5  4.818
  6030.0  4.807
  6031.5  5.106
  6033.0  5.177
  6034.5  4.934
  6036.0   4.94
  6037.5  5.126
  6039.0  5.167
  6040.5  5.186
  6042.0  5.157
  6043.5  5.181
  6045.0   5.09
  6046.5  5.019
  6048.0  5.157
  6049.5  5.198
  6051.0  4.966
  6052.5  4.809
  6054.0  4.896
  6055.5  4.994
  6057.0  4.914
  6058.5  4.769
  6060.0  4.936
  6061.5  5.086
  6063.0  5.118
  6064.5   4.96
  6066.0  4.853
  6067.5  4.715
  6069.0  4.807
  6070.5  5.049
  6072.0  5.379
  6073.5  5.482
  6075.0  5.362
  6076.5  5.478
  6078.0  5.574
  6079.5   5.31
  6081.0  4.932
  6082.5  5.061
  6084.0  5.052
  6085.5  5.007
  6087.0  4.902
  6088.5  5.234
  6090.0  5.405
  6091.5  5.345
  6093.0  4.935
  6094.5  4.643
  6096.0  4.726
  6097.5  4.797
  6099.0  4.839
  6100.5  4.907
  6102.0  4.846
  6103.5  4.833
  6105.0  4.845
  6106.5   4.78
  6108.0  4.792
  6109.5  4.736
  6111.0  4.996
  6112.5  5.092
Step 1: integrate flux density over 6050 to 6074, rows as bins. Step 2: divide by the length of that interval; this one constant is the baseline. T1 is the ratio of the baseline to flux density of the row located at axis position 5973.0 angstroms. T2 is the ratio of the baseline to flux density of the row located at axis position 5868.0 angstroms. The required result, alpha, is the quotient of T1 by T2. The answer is 1.02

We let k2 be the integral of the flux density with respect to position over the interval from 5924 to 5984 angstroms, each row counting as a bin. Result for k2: 291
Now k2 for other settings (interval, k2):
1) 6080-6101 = 105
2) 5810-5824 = 69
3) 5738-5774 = 190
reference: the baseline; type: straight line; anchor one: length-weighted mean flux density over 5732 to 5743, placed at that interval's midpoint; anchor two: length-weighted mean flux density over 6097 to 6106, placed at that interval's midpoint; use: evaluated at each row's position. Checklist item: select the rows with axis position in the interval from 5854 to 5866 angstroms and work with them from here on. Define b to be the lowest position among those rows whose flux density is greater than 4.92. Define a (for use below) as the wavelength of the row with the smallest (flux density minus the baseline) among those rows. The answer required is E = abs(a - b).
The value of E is 7.5 angstroms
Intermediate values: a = 5854.5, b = 5862.0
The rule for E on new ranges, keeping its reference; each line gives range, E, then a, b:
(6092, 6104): 1.5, 6094.5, 6093.0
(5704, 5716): 3.0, 5712.0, 5715.0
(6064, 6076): 3.0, 6067.5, 6064.5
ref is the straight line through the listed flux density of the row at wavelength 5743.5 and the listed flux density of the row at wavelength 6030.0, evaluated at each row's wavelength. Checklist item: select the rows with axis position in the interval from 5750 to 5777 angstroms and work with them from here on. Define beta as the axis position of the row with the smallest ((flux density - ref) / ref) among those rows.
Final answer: 5751.0 angstroms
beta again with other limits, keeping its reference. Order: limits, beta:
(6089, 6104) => 6094.5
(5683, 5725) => 5683.5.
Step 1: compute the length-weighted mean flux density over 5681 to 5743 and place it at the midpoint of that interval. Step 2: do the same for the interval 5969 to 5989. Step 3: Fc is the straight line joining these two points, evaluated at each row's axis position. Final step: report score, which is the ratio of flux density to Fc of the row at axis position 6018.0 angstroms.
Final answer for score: 0.99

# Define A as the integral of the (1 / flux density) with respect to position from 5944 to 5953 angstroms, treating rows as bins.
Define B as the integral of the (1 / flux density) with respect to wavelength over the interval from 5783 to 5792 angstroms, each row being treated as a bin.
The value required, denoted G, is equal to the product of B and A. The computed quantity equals 3.50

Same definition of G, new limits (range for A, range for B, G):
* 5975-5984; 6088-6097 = 3.30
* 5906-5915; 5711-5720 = 3.46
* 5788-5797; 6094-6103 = 3.39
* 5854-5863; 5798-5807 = 3.43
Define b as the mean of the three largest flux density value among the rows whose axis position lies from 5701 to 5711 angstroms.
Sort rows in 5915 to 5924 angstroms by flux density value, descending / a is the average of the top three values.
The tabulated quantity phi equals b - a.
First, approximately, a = 5.0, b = 4.87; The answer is -0.18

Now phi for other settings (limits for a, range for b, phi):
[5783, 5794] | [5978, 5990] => -0.27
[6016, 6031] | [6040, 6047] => 0.29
